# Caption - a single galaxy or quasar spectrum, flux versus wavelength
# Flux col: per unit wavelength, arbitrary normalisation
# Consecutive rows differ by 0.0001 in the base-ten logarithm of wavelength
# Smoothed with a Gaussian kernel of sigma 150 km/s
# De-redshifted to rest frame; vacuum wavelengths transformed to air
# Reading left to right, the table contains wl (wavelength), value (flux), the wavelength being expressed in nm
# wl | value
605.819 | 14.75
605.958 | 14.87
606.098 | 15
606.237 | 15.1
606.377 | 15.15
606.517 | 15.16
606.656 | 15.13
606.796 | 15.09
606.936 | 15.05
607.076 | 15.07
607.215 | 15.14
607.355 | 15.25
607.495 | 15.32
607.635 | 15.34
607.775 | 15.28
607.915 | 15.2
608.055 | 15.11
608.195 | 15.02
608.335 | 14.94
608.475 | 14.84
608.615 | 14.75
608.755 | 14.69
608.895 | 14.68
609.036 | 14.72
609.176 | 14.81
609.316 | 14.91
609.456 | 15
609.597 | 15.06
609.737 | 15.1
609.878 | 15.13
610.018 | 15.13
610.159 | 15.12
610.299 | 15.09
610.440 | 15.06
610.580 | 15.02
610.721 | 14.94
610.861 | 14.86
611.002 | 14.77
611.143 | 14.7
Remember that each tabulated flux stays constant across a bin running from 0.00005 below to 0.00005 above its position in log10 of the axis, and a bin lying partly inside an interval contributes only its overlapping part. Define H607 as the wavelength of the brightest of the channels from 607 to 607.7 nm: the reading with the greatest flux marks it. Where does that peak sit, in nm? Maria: 607.635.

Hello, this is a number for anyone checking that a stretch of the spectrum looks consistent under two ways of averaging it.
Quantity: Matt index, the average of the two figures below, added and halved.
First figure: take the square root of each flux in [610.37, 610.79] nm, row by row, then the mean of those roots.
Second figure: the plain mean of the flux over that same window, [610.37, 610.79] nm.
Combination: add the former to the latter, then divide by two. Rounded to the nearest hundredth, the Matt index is 9.44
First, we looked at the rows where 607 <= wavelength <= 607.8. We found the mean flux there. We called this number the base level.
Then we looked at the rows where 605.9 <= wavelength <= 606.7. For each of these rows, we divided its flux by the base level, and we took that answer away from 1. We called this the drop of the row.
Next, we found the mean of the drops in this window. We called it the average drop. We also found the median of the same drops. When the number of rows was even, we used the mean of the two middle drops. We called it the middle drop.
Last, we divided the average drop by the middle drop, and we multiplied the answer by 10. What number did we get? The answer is 13.9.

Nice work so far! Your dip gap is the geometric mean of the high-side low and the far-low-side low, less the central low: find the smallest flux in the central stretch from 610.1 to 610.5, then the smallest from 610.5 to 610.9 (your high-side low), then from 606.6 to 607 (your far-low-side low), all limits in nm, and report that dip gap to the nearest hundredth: -0.11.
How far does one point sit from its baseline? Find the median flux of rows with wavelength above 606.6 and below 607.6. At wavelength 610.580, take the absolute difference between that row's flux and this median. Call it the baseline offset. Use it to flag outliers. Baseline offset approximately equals 0.11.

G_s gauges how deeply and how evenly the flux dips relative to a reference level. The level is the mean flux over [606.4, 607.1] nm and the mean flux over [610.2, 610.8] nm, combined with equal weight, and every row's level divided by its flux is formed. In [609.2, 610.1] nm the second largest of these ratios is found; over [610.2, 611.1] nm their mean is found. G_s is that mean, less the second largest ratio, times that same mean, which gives 0.003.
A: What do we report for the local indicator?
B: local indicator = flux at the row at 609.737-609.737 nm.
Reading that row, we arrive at 15.1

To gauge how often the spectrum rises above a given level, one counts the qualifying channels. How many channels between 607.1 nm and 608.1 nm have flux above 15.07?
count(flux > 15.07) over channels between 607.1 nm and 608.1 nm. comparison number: 7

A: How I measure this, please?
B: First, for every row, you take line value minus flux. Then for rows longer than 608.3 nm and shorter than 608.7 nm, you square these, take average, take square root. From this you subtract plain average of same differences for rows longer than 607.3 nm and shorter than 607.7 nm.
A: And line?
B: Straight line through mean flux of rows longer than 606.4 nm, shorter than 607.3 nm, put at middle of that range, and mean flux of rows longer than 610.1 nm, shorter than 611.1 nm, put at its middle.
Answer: 0.4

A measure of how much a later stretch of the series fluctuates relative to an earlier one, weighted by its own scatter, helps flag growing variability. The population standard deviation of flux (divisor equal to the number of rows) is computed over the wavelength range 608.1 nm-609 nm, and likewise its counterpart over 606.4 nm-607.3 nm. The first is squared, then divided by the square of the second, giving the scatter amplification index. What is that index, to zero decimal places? 10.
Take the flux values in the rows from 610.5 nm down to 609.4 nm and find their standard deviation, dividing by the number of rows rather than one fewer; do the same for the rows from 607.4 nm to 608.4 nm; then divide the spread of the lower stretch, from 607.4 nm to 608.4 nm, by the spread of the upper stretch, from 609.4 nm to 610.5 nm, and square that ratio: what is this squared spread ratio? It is 11.7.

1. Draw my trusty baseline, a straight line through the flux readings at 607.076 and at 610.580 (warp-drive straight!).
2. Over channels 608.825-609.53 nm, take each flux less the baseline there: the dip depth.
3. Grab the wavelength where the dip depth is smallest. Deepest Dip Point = 608.895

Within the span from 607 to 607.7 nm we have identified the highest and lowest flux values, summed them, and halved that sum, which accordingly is 15.2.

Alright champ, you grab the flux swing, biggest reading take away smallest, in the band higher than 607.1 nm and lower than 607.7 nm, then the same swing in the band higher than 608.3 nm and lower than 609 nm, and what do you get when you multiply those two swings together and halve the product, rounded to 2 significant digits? 0.026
